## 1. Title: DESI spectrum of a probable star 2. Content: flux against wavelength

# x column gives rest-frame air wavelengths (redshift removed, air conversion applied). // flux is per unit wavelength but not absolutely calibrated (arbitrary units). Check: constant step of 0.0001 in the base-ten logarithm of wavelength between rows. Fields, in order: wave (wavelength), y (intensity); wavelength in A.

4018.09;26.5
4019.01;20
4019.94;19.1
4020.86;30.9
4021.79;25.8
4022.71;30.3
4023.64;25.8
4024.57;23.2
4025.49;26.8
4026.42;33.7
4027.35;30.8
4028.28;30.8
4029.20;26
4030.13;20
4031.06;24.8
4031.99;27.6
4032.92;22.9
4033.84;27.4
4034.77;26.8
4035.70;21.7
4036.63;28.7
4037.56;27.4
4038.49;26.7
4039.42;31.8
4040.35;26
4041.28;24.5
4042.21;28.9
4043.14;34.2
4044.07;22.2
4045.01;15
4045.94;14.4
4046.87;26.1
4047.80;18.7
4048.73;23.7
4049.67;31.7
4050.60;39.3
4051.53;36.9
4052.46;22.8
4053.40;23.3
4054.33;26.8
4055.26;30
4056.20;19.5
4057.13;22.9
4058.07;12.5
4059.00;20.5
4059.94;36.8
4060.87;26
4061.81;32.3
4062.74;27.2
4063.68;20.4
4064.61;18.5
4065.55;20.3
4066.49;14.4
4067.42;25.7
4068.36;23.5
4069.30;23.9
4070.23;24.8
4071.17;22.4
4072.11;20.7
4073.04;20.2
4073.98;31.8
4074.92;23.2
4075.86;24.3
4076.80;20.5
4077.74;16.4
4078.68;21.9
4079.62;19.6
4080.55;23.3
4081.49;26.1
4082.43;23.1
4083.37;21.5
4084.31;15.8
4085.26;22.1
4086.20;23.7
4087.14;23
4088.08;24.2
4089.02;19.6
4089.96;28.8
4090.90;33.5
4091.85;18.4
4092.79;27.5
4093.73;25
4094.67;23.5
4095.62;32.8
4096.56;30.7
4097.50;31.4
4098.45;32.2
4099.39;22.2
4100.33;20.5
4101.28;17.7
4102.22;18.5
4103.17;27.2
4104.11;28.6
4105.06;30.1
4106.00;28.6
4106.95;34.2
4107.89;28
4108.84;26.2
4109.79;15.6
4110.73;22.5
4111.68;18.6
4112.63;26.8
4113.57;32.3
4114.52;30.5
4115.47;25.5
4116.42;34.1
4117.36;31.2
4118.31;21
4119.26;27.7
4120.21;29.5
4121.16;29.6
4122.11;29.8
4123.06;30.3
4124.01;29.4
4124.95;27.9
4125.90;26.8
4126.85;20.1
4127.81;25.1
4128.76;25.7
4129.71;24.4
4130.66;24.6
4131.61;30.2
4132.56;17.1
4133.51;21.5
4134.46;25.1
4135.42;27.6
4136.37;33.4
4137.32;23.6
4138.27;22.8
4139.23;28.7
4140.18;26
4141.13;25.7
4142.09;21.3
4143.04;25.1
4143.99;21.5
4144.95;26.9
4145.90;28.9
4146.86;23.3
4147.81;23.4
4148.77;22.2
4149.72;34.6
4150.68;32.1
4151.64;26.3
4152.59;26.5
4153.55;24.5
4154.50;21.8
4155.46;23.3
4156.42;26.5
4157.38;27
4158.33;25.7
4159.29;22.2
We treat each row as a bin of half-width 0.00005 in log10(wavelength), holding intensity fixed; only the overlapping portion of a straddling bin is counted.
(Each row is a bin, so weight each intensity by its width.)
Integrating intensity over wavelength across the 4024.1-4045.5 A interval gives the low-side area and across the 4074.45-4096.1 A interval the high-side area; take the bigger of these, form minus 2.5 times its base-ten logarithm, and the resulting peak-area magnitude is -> -6.88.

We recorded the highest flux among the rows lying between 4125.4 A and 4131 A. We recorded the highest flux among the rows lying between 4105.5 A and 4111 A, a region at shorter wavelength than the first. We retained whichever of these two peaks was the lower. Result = 26.8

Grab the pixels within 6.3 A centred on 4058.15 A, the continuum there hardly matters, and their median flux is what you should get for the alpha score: 22.9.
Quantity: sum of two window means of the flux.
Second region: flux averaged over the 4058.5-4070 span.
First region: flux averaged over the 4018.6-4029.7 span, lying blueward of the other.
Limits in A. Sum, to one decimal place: 51.1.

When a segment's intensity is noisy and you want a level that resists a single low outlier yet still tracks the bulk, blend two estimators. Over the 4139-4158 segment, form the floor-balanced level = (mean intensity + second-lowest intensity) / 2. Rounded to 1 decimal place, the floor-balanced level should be 23.6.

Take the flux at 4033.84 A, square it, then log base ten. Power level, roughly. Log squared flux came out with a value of 2.9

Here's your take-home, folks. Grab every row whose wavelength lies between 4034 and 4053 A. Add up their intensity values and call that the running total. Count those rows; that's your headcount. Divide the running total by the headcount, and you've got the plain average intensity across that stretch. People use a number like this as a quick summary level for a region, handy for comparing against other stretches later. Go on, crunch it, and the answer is 26.4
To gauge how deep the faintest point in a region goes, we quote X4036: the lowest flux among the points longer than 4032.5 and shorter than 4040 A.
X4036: 21.7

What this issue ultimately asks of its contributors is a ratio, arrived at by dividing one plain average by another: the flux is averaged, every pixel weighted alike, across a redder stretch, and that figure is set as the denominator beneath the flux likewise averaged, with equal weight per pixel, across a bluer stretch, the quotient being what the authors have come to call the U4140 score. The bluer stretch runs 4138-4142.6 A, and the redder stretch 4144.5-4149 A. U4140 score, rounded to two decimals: 1.00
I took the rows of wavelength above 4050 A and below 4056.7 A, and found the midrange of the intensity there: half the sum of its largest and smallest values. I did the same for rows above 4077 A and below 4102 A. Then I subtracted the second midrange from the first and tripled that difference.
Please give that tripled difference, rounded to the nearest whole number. 14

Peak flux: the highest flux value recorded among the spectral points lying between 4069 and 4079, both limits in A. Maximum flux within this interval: 31.8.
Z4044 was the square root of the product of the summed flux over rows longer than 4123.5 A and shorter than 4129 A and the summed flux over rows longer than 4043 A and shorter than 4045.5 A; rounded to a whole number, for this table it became 105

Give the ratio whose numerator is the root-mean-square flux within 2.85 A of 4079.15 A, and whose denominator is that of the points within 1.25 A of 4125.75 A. 0.85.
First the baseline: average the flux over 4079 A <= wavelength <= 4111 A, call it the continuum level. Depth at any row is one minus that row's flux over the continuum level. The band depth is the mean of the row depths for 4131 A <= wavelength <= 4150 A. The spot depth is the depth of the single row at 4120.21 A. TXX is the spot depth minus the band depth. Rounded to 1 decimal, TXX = -0.2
